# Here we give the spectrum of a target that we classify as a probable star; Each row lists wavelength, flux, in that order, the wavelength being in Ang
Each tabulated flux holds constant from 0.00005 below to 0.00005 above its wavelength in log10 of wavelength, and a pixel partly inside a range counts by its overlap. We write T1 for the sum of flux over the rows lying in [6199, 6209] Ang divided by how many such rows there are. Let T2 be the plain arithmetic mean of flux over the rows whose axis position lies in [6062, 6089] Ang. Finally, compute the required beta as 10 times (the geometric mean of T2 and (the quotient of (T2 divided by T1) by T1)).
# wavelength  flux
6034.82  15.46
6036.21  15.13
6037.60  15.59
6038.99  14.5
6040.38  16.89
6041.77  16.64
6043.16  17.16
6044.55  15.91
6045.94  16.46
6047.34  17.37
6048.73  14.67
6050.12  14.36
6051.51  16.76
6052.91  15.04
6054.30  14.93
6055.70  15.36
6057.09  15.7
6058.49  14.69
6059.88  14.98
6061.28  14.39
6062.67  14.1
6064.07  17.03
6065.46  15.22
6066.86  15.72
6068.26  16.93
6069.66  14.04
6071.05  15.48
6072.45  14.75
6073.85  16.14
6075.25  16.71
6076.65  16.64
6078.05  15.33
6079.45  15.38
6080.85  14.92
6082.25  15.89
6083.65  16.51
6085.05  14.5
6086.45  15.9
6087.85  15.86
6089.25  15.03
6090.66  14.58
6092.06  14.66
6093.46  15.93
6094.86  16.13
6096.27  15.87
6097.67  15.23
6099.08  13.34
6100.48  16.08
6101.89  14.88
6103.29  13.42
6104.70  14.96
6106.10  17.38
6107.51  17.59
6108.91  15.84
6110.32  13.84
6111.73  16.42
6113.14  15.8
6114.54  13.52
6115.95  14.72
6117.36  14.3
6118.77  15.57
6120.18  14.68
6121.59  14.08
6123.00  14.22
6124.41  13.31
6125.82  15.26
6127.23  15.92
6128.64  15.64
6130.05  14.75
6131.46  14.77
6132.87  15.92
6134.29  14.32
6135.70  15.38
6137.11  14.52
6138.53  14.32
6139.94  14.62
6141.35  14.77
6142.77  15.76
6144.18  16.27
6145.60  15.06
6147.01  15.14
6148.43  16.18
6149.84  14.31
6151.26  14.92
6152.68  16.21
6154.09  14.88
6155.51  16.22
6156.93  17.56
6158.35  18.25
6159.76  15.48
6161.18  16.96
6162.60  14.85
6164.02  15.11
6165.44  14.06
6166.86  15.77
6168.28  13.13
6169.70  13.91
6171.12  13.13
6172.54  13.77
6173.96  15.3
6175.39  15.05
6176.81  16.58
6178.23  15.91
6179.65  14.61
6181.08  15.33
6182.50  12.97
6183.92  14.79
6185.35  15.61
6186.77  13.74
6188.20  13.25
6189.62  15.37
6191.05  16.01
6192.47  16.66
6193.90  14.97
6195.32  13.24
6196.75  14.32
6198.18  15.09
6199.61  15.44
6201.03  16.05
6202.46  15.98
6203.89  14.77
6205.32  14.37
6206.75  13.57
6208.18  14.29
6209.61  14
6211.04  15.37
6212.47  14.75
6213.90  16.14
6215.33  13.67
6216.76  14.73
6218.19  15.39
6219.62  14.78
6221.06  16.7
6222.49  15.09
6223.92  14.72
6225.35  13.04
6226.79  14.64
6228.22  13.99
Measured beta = 10.5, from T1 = 14.9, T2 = 15.6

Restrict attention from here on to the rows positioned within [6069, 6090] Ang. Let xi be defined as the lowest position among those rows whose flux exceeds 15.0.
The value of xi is 6071.05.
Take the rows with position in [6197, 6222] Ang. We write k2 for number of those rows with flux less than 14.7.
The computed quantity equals 5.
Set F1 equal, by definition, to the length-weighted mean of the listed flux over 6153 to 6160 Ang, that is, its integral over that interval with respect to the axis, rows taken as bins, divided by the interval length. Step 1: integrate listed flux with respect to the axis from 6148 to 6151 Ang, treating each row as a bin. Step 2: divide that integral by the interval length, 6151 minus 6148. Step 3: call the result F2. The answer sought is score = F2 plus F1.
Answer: 31.7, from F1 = 16.5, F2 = 15.1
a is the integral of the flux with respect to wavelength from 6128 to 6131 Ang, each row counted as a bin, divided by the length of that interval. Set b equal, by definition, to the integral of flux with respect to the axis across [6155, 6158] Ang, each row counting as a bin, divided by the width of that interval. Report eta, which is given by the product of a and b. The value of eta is 259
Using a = 15.2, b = 17.1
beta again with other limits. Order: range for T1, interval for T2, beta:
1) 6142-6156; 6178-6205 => 9.7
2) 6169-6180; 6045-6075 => 10.4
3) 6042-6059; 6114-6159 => 9.7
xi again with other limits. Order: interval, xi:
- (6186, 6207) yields 6189.62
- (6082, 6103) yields 6082.25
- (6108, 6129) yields 6108.91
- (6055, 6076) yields 6055.70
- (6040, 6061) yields 6040.38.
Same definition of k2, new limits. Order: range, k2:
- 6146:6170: 4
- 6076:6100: 4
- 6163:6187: 8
